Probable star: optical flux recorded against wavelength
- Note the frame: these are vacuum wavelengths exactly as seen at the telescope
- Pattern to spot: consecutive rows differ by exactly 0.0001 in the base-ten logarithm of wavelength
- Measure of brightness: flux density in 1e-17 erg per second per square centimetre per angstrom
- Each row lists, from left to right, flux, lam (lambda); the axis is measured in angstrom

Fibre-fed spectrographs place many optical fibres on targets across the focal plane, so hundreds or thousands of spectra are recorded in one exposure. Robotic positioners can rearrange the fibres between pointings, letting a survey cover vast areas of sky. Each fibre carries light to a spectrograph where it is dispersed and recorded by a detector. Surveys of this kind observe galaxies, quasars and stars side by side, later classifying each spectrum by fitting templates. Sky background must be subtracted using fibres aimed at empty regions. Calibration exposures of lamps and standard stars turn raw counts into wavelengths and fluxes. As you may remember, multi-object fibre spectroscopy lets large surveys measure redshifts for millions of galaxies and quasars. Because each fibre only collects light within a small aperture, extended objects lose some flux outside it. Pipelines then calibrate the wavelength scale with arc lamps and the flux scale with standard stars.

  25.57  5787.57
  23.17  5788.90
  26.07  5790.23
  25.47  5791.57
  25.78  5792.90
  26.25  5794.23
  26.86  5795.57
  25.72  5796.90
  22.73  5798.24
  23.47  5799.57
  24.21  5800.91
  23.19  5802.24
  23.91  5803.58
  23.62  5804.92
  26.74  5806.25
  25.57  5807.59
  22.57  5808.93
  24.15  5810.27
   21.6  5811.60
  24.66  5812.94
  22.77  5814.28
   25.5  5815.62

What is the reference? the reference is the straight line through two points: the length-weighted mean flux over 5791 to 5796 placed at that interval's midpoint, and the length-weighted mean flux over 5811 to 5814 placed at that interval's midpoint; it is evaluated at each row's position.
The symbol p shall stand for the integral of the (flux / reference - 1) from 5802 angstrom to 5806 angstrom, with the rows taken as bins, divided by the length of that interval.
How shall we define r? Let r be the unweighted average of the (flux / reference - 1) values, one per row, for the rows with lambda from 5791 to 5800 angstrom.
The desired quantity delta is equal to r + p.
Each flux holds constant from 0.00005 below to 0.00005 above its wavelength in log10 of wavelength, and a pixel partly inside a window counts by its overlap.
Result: -0.04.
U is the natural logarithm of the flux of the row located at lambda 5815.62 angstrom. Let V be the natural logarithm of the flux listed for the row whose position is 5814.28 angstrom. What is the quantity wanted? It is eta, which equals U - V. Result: 0.11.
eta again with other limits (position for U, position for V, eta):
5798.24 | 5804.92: -0.04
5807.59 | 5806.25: -0.04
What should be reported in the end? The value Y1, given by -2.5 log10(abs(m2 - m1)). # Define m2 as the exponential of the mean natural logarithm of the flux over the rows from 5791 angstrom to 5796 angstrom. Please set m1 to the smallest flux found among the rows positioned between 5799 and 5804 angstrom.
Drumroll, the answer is -1.2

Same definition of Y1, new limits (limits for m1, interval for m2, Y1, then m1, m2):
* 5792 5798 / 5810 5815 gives -1.0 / 25.72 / 23.3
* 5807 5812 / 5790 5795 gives -1.6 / 21.6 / 25.9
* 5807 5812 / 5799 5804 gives -0.8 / 21.6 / 23.7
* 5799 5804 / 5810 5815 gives 2.8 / 23.19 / 23.3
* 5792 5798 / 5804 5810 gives -0.2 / 25.72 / 24.6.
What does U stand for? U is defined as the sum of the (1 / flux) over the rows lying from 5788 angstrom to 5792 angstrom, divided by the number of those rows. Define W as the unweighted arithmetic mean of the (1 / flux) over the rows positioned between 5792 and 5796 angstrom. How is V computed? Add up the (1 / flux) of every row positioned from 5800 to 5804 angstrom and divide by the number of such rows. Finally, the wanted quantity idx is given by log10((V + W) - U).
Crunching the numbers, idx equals -1.40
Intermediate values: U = 0.040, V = 0.0421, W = 0.038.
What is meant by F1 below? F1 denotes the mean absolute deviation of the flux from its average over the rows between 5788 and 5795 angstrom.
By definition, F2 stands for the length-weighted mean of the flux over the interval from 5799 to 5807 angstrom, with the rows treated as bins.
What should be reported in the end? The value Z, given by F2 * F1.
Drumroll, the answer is 21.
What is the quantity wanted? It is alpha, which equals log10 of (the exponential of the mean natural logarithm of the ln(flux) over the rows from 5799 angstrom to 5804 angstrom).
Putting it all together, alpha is 0.5004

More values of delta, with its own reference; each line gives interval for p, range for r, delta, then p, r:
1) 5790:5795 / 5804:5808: 0.04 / -0.0129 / 0.05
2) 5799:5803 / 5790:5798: -0.05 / -0.0508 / 0.00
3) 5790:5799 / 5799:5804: -0.06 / -0.0162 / -0.04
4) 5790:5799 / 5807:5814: 0.00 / -0.0162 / 0.01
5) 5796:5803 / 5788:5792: -0.11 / -0.0468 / -0.06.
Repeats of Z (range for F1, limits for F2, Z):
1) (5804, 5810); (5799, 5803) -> 36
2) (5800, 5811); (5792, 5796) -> 25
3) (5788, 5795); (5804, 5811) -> 21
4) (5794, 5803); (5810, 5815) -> 33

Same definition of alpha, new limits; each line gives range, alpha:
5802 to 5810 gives 0.5034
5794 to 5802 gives 0.5067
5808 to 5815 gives 0.4970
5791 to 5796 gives 0.5134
